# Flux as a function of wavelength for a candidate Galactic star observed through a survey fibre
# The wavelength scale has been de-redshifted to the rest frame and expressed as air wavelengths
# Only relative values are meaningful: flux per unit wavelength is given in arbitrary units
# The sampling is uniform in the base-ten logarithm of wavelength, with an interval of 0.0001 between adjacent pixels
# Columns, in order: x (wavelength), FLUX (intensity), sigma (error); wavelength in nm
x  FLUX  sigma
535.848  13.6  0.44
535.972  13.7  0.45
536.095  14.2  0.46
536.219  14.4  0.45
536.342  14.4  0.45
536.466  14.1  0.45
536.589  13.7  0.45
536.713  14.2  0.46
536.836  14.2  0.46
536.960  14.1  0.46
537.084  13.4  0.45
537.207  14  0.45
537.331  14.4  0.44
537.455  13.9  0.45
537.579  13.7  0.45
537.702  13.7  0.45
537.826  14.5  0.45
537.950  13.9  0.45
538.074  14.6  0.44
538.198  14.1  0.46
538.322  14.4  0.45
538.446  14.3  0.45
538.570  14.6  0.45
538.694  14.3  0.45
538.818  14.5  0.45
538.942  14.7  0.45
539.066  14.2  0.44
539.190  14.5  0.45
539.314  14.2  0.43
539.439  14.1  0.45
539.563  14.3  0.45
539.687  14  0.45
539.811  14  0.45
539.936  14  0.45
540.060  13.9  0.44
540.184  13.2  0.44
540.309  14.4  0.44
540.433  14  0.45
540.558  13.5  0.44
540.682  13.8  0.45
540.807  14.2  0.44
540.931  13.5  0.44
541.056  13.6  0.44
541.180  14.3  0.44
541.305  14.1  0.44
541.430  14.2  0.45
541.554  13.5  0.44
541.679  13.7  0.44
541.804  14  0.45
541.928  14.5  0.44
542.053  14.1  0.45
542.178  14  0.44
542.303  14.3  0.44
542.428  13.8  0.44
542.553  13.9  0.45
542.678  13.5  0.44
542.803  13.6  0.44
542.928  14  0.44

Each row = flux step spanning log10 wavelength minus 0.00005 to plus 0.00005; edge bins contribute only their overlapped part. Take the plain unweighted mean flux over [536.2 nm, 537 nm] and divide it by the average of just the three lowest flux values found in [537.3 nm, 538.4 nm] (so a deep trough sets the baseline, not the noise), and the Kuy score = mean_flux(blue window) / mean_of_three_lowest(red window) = 1.028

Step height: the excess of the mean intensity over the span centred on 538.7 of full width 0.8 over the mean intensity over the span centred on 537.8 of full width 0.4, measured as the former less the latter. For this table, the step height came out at 0.4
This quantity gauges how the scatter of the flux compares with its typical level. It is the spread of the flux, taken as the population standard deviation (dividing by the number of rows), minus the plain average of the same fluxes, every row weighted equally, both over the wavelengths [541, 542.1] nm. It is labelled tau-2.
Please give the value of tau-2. -13.7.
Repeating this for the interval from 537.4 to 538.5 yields -13.8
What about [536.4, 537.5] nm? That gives -13.7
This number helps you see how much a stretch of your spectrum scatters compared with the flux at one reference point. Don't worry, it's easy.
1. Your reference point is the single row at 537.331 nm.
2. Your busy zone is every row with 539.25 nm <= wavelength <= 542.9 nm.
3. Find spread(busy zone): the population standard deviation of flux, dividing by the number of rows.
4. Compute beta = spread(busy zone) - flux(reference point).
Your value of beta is -14.1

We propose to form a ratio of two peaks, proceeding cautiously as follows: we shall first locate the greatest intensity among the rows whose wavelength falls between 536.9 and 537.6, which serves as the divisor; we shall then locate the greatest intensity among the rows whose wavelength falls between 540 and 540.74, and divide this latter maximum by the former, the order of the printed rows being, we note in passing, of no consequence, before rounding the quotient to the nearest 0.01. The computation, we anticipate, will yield 1.00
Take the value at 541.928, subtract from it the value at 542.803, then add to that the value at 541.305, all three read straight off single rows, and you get 15.0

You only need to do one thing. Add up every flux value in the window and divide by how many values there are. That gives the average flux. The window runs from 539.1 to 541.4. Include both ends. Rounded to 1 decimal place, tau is 14.0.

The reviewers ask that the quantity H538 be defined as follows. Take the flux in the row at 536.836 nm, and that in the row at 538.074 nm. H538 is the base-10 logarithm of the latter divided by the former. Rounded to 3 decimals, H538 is 0.012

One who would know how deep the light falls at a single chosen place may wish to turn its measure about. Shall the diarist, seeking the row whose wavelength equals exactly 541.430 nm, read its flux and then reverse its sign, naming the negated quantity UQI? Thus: -14.2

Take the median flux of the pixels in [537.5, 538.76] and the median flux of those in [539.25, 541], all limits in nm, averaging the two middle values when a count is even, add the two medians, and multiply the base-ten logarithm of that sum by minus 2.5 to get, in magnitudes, -3.629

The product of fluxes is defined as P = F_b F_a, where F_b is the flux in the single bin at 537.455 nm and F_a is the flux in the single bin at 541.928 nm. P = 202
